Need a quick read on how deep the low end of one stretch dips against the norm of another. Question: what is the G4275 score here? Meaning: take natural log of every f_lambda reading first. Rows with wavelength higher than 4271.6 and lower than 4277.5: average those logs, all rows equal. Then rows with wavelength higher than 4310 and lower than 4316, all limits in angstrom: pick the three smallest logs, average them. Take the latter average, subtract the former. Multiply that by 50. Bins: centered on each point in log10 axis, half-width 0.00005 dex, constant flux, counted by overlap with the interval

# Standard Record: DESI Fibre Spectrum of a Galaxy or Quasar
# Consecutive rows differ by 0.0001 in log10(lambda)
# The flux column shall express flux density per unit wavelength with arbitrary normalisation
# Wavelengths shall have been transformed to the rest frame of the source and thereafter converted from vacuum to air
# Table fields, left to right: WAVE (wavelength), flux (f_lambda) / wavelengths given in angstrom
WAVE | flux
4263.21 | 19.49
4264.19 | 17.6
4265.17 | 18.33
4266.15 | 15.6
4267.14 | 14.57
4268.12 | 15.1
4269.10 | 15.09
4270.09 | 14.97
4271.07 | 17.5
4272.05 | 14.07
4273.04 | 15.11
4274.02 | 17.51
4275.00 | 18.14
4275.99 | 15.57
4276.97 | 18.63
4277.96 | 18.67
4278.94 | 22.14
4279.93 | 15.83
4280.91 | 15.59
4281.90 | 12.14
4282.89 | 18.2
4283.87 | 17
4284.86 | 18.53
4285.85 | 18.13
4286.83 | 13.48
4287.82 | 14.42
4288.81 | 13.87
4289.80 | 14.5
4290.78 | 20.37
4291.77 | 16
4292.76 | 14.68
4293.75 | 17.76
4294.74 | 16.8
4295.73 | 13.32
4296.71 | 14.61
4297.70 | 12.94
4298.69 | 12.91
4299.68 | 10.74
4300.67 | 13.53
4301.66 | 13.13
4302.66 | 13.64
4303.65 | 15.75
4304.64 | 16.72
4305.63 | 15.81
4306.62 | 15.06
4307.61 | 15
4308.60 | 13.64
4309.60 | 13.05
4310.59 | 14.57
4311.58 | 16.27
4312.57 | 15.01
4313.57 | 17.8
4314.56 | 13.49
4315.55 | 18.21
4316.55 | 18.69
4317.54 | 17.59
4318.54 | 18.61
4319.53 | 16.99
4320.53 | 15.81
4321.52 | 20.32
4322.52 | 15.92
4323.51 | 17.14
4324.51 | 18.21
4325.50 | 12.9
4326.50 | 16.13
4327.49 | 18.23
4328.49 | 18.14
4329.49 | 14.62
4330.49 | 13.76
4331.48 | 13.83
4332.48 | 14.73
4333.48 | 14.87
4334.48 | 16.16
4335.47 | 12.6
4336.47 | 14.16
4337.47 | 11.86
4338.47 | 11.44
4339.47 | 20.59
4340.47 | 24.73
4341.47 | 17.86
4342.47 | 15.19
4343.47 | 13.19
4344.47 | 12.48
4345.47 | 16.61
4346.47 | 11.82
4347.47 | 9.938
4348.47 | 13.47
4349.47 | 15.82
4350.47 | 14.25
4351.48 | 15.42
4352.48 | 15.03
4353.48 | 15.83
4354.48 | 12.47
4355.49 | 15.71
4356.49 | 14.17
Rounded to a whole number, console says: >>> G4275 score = -7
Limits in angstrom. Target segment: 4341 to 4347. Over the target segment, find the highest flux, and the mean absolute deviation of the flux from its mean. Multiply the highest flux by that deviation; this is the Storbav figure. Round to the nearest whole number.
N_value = 36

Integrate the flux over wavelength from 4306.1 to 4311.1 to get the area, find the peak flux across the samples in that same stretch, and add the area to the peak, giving 86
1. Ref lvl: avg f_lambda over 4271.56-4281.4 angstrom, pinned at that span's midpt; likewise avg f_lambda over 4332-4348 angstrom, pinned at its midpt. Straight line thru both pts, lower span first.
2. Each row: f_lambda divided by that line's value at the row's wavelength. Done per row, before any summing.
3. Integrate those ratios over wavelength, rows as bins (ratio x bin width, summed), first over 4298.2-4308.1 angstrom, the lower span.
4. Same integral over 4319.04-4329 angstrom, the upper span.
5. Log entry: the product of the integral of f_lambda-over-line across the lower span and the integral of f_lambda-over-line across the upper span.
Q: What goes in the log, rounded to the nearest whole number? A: 95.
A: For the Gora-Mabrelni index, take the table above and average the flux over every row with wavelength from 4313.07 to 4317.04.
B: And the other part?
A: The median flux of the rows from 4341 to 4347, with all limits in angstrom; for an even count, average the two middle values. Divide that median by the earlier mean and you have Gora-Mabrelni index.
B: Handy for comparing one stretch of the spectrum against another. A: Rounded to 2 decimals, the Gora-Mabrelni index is 0.83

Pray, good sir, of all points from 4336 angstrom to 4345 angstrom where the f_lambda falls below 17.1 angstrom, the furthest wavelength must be 4344.47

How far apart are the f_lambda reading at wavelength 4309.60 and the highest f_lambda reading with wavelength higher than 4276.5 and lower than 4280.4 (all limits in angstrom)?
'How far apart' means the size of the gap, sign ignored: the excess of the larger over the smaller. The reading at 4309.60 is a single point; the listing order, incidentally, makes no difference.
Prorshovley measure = 9.1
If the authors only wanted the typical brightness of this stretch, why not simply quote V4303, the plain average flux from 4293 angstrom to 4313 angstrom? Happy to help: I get 14.5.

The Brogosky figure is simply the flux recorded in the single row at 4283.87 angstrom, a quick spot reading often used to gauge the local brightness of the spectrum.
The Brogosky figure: 17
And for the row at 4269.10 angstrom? 15.09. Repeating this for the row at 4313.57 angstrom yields 17.8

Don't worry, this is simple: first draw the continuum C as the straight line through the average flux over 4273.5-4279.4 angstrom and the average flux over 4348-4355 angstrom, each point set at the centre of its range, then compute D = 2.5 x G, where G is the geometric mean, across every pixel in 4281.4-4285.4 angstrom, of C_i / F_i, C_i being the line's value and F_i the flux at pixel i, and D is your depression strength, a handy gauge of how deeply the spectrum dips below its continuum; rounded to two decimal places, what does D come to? 2.78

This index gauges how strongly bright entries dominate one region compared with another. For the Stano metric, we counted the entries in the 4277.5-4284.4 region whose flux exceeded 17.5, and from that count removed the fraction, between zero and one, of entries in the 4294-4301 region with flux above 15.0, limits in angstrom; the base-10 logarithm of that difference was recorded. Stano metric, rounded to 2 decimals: 0.46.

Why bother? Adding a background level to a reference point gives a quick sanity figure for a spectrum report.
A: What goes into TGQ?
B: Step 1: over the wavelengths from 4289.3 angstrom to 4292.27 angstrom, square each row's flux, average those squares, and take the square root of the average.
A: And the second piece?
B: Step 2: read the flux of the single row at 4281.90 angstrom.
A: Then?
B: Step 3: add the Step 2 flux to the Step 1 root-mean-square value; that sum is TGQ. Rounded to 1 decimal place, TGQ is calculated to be 29.3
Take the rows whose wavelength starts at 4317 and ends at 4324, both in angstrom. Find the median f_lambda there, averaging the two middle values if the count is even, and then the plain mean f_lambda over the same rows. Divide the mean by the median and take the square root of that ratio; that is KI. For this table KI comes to 1.01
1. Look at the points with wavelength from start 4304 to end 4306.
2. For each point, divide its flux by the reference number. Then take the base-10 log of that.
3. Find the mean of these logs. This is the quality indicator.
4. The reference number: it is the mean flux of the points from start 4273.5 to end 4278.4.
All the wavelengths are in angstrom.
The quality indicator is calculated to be -0.037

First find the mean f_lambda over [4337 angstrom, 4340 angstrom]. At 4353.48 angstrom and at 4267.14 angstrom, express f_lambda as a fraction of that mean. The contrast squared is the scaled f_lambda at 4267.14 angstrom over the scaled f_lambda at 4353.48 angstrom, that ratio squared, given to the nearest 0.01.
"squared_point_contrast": 0.85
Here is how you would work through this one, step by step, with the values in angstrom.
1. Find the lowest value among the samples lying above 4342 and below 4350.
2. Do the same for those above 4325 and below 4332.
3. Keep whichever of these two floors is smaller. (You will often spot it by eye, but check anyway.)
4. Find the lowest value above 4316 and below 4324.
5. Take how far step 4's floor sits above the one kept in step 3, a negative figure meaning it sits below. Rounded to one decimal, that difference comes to 5.9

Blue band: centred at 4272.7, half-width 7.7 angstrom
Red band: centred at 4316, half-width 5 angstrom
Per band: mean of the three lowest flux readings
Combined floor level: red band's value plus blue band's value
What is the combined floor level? 29.3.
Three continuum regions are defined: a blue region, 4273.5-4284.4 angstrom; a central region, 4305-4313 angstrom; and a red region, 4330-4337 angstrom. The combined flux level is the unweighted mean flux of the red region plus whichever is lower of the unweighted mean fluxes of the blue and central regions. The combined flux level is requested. 29.1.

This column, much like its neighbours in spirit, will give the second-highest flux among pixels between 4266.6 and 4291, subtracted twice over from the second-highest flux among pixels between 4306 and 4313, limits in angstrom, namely -25.7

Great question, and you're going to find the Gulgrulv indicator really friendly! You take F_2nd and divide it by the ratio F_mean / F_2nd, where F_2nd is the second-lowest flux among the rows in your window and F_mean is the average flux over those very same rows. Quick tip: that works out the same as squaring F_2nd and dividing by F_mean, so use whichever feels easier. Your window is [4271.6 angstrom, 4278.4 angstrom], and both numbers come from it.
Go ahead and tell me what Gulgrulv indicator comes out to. 13.6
